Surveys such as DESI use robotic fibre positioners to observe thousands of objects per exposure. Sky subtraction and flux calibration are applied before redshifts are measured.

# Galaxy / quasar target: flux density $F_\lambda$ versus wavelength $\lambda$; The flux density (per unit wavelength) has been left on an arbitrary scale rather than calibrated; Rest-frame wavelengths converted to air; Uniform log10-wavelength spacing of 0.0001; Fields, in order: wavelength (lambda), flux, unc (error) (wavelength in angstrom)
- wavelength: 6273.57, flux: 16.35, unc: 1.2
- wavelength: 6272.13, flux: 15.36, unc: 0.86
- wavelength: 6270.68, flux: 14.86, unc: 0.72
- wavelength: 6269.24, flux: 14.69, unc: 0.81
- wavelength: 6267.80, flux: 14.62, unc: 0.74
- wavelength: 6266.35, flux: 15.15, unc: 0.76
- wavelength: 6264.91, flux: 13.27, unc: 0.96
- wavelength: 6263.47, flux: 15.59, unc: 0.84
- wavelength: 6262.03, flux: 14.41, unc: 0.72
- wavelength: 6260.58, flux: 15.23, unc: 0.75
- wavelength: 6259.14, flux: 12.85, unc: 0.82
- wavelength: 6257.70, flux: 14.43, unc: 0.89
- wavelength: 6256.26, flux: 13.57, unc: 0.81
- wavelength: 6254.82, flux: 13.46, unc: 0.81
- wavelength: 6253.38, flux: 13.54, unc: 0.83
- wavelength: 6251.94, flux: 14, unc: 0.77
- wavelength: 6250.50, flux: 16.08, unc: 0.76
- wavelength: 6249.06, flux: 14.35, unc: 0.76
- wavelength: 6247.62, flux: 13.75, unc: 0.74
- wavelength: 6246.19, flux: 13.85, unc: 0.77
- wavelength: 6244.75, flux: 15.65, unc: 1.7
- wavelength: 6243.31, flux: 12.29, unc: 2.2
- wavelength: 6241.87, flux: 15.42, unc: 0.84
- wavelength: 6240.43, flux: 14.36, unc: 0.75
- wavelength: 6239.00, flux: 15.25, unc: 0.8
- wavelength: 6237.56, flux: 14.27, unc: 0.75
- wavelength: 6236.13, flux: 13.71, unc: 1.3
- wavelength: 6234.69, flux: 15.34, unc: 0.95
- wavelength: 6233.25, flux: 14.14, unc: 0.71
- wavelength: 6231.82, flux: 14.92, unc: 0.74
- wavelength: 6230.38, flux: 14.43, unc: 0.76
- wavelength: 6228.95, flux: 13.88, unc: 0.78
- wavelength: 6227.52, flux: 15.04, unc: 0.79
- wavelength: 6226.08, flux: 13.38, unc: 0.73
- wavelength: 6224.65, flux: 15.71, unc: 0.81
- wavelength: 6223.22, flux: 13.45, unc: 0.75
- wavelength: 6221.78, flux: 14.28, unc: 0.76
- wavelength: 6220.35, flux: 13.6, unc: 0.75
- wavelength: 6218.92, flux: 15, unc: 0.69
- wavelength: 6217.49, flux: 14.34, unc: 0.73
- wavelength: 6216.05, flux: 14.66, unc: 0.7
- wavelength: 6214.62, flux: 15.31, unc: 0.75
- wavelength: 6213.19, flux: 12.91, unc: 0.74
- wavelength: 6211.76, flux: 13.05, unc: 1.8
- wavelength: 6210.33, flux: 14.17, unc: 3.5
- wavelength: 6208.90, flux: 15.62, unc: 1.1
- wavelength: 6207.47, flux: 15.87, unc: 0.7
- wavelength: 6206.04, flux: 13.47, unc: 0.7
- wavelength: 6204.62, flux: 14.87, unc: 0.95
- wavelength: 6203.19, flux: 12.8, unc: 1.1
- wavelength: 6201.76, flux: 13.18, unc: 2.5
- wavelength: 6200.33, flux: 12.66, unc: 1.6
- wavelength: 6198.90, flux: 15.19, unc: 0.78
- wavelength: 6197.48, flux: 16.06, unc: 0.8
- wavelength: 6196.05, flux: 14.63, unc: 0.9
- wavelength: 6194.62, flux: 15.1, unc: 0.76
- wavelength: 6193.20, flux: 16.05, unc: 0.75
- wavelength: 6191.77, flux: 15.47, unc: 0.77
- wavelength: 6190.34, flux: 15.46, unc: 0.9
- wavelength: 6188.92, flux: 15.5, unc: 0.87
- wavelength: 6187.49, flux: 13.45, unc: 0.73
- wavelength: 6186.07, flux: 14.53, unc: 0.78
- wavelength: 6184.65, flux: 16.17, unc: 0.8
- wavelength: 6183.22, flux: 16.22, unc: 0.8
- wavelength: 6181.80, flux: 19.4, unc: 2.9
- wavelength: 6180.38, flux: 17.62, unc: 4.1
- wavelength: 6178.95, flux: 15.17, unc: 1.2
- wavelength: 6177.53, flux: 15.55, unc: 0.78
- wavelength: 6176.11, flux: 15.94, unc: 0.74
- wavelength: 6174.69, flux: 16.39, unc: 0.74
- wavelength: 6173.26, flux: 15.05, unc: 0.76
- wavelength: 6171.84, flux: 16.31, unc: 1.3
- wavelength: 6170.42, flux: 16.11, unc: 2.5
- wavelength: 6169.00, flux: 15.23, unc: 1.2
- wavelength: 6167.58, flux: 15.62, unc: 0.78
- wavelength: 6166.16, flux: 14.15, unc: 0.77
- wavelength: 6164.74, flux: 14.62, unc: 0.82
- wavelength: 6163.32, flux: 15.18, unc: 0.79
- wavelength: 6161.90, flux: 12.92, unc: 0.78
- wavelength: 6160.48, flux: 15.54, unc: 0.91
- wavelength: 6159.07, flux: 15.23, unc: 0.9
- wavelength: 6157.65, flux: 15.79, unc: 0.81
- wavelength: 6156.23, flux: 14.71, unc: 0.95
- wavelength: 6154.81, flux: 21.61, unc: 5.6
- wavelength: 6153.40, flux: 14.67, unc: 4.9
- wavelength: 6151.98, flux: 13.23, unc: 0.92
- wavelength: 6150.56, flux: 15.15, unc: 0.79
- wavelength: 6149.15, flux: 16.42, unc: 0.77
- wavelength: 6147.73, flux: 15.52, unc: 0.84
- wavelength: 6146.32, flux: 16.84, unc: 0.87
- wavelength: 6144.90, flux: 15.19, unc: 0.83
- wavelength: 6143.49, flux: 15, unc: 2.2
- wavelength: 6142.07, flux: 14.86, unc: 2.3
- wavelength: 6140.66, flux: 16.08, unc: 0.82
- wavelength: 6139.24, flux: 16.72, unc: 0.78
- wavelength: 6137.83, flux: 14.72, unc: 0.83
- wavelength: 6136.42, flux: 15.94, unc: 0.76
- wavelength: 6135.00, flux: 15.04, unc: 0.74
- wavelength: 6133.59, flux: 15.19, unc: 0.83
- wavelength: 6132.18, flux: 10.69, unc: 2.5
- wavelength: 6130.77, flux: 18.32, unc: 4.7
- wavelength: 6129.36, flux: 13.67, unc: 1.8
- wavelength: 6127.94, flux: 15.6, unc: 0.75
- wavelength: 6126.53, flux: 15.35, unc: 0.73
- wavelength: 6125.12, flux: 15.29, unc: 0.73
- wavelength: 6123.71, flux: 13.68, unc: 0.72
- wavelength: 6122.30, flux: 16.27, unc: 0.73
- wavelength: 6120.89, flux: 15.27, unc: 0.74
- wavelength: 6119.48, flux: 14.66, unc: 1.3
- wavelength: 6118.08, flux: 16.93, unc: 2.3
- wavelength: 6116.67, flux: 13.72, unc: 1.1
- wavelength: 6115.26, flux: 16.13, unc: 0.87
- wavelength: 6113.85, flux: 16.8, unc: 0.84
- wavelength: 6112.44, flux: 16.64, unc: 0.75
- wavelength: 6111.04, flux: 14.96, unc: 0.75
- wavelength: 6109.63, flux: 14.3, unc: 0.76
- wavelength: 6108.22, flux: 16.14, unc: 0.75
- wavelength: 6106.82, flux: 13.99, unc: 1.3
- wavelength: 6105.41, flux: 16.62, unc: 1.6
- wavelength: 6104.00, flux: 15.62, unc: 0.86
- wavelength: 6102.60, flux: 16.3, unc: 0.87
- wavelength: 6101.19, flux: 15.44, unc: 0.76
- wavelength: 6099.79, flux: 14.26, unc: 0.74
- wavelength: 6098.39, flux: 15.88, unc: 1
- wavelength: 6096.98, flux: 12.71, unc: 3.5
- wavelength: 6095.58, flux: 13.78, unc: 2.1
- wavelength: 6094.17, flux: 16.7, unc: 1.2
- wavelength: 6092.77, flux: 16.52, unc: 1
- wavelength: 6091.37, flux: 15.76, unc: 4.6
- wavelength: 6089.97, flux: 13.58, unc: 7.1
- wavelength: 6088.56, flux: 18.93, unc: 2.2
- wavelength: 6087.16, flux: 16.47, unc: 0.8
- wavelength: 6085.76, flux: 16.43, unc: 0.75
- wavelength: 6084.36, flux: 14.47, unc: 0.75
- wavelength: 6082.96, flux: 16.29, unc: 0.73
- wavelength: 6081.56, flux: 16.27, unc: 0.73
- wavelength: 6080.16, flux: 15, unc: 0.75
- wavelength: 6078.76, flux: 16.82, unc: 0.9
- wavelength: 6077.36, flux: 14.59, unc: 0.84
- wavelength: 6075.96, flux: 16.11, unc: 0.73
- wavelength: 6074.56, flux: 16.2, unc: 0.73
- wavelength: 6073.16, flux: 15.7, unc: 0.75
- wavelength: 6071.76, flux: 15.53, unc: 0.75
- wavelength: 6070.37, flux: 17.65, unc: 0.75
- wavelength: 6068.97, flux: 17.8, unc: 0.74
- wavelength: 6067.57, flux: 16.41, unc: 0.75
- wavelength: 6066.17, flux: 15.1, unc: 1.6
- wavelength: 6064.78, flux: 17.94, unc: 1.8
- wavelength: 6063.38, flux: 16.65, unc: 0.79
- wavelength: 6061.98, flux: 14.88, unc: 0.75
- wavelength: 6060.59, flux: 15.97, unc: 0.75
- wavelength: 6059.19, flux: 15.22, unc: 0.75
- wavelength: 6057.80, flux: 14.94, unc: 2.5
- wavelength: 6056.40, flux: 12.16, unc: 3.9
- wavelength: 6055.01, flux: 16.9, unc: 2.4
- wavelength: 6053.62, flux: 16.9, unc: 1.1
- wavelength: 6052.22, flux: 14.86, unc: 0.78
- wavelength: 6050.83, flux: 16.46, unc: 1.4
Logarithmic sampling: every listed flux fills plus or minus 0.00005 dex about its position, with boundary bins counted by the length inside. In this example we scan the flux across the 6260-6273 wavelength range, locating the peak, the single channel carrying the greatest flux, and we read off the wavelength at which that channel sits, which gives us 6263.47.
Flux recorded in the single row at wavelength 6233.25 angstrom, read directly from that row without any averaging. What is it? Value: 14.14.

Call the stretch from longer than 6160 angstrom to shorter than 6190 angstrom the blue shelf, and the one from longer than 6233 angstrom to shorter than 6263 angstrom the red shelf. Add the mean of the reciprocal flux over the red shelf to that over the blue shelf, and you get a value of 0.135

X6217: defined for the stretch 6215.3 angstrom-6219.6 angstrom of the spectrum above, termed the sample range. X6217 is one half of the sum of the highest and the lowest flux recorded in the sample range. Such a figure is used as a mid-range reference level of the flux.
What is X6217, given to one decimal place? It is 14.7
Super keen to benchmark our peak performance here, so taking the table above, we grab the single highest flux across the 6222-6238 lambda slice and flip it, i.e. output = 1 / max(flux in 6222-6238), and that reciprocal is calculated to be 0.064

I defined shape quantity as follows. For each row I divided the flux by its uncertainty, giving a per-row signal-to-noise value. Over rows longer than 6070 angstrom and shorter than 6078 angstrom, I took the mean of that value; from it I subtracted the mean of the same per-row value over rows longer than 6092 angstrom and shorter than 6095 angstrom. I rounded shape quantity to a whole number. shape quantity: 6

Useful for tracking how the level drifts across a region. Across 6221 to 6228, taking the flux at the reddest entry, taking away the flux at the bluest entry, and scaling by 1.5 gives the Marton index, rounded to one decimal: 1.1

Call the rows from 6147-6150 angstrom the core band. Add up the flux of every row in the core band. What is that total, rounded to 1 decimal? 31.9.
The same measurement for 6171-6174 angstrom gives 31.4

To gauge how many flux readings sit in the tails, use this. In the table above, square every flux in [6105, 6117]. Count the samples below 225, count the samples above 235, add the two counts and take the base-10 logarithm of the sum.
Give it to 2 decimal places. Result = 0.95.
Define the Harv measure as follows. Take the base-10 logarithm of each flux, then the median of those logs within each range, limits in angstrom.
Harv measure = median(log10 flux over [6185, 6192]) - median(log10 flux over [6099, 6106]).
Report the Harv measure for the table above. 0.00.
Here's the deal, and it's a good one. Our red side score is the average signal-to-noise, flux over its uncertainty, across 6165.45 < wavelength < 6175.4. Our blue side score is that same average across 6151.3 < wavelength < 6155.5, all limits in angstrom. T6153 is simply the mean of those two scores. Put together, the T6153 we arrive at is 11.5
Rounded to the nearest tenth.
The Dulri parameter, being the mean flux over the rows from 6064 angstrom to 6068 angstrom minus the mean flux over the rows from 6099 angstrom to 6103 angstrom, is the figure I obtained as 1.2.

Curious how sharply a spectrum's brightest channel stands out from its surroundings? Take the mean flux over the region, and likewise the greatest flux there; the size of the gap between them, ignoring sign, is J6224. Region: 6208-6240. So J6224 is 1.3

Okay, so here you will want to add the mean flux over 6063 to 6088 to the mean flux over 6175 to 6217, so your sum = 31.2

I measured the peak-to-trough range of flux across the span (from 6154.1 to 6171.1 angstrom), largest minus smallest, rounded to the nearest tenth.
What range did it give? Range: 8.7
